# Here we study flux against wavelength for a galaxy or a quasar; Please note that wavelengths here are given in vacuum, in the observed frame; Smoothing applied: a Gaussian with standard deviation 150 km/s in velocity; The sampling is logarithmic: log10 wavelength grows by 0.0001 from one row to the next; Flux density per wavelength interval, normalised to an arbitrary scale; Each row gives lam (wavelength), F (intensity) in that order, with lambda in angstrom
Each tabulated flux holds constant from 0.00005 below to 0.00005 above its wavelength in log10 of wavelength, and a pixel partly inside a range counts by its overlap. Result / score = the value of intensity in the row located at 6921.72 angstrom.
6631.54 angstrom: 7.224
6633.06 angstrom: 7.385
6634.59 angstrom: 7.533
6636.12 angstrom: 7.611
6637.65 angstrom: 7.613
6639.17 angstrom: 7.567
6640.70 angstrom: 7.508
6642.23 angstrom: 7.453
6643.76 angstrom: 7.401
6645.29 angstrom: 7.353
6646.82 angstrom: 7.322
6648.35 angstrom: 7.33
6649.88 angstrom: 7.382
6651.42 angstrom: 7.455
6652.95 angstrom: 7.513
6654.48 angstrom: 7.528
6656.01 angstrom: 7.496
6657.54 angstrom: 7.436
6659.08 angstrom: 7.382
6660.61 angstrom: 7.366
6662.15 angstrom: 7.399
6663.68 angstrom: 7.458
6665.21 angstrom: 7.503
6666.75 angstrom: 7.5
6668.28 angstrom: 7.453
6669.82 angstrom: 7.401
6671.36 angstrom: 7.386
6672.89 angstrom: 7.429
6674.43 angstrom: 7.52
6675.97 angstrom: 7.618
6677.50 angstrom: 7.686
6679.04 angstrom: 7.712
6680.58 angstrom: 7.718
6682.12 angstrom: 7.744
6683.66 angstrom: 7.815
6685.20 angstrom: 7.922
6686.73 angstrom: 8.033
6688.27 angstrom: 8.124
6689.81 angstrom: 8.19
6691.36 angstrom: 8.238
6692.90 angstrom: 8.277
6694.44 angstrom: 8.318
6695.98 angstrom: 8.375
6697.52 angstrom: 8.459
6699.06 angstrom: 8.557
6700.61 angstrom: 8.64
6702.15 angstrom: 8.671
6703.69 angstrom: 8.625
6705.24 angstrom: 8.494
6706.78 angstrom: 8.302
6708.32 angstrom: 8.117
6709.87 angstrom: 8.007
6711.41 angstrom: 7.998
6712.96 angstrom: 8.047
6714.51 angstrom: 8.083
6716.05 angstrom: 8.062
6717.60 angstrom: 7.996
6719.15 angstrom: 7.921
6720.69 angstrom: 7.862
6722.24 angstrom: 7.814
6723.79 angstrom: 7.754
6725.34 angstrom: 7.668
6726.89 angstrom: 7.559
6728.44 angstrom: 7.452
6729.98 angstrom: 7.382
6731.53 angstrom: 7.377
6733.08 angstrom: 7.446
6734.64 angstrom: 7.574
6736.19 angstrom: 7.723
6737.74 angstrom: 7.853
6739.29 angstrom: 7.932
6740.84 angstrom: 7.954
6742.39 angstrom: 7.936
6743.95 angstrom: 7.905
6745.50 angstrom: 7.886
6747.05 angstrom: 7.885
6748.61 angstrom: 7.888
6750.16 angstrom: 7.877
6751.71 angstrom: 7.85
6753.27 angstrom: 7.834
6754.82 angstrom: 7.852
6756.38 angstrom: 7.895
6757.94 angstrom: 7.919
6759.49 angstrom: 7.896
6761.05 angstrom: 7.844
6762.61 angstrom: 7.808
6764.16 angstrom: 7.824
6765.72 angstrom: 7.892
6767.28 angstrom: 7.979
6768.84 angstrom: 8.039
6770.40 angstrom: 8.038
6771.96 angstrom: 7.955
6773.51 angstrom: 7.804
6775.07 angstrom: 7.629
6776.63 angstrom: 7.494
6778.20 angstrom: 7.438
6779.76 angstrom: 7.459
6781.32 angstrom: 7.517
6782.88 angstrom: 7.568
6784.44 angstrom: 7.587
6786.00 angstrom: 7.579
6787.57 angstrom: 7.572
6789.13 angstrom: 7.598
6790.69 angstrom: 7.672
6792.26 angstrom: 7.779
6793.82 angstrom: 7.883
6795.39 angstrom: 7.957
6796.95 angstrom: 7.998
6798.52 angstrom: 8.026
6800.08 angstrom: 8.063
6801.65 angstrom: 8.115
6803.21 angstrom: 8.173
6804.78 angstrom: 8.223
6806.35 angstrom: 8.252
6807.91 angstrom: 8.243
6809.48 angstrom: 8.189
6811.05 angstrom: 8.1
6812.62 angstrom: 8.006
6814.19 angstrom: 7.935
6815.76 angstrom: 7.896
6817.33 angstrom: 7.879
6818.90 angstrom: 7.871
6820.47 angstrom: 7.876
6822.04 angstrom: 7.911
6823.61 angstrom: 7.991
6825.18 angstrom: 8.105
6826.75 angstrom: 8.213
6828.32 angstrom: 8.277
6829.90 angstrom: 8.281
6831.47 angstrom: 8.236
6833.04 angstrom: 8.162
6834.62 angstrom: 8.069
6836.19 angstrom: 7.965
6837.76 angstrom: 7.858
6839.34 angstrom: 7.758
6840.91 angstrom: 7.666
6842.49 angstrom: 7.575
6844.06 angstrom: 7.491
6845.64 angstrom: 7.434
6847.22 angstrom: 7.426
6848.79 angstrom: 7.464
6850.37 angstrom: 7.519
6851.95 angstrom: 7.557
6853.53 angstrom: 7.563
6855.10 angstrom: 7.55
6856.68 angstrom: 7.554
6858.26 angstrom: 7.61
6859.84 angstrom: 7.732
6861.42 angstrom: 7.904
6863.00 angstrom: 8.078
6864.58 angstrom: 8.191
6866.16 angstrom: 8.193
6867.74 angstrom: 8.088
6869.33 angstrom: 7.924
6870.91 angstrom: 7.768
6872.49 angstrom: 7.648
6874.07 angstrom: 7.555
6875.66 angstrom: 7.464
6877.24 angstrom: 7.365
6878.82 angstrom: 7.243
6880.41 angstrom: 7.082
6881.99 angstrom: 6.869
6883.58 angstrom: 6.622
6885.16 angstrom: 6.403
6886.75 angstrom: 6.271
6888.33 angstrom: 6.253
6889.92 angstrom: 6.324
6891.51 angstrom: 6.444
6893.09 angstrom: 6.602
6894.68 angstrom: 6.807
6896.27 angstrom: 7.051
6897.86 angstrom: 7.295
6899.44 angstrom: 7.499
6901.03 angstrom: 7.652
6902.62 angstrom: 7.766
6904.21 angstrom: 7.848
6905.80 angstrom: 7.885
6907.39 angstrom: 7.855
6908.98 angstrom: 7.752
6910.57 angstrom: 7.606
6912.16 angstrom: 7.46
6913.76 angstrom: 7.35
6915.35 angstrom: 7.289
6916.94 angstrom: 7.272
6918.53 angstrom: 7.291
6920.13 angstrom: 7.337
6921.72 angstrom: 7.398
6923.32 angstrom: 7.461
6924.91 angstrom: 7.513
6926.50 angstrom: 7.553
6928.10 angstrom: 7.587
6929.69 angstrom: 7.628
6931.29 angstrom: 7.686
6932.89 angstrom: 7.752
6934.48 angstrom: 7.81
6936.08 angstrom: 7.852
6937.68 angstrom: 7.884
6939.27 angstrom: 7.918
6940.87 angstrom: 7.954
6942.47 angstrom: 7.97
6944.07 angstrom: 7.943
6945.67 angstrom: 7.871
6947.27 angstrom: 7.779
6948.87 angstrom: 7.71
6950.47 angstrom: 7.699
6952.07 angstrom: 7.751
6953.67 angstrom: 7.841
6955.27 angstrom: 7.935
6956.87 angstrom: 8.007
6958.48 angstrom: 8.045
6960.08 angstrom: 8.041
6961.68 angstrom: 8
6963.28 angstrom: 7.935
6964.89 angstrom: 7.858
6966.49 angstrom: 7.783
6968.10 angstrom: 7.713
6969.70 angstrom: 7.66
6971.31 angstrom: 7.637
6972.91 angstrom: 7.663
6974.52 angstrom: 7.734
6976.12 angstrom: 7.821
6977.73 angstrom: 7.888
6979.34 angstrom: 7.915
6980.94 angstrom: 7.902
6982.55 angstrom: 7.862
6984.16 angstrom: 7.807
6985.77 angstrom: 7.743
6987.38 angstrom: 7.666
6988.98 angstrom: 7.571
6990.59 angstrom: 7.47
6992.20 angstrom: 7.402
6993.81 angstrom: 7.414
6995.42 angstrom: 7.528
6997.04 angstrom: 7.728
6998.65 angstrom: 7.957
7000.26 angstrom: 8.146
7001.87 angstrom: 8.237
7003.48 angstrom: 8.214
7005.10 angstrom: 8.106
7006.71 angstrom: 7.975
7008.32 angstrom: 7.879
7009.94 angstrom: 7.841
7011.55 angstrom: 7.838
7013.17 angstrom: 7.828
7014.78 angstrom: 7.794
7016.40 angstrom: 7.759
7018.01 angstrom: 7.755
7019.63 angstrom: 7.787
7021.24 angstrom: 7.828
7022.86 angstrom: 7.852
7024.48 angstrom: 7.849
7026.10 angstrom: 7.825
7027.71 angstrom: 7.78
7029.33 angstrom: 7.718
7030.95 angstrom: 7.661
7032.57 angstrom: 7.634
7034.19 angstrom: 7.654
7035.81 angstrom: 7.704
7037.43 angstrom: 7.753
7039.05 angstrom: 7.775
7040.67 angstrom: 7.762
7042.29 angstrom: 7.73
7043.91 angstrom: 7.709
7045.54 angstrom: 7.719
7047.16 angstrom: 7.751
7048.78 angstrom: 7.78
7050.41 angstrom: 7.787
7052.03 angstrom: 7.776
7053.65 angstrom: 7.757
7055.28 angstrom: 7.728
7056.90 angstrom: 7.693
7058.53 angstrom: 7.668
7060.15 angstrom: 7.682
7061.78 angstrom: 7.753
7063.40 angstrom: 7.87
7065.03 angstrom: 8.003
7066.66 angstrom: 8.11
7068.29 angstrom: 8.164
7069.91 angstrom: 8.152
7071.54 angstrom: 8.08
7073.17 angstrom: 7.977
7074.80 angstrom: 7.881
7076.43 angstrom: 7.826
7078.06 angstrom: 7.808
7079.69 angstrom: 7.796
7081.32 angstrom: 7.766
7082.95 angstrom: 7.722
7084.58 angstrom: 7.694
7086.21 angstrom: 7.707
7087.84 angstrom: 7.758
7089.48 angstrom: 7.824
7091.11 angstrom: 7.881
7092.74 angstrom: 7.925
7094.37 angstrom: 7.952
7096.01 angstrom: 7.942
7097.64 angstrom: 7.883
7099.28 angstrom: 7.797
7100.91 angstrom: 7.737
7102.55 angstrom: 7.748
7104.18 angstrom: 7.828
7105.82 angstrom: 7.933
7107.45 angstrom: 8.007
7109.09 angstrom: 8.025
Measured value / 7.398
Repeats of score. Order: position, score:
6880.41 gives 7.082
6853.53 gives 7.563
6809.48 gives 8.189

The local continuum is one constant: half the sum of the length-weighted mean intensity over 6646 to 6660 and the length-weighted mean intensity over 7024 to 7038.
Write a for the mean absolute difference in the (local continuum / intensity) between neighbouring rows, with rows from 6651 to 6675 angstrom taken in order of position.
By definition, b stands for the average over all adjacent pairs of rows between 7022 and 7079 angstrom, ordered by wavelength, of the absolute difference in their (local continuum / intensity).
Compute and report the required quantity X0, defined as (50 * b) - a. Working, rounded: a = 0.0057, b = 0.0053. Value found 0.26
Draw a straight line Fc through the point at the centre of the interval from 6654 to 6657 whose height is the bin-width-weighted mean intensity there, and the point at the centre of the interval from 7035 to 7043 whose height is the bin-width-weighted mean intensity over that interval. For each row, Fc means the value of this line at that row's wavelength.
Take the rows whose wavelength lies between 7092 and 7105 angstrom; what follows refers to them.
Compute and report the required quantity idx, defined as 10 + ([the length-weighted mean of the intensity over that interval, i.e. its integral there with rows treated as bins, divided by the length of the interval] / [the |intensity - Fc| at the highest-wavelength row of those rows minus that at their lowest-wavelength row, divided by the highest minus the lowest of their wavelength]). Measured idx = -855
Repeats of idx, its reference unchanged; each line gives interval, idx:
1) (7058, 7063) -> -292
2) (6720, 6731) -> -559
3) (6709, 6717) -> 978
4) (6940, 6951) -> -279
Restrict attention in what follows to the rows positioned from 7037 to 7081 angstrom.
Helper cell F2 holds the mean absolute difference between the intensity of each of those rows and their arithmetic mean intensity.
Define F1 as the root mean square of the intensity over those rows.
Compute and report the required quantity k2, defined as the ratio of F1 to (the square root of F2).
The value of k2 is 23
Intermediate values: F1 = 7.83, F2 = 0.12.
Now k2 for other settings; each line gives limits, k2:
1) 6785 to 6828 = 20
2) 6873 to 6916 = 11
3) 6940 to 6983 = 24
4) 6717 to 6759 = 20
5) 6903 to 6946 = 17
